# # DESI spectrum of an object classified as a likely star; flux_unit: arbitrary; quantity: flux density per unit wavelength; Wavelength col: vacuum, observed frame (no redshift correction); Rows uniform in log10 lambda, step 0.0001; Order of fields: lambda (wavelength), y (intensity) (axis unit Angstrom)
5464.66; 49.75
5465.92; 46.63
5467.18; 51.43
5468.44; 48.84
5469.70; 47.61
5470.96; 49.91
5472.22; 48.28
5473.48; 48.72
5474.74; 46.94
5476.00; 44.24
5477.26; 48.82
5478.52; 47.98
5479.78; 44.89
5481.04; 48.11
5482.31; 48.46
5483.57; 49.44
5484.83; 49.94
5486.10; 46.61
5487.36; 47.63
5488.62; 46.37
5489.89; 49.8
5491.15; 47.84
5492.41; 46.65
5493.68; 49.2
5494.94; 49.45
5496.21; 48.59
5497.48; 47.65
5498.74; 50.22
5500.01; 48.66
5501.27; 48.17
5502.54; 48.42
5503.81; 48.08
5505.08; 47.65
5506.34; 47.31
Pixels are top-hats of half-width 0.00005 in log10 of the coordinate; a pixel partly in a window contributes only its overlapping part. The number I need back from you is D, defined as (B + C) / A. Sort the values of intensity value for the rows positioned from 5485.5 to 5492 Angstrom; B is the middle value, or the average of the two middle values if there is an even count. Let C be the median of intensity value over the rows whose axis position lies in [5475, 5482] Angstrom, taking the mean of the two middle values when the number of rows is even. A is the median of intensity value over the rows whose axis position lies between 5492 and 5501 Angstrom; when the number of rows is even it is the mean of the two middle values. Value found 1.96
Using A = 48.7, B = 47.6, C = 48.0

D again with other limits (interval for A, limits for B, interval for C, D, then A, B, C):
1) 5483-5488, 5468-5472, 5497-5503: 2.00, 48.5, 48.8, 48.4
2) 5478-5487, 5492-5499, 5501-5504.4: 2.02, 48.1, 48.9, 48.2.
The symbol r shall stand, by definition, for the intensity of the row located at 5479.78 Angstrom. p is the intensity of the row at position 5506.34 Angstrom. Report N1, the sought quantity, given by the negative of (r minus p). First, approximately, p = 47.31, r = 44.89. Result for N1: 2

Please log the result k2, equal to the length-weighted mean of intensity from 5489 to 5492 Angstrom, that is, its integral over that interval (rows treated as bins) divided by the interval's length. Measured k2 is 48.5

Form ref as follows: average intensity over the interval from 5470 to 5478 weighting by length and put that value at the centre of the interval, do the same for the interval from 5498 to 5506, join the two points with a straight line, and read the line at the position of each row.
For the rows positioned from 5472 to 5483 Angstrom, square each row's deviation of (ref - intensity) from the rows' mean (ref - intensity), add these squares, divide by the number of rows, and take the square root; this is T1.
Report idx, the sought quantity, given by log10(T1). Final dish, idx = 0.21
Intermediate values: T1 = 1.60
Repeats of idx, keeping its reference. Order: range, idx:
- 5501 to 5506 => -0.51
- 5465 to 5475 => 0.17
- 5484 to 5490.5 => 0.19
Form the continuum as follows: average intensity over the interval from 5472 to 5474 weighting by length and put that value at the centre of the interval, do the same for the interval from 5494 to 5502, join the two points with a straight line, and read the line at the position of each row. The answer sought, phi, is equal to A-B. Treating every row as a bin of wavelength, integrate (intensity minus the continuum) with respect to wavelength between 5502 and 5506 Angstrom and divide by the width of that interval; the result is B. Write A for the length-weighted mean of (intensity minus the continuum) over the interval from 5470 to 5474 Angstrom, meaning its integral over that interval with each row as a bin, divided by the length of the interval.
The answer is 1.2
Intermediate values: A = 0.34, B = -0.89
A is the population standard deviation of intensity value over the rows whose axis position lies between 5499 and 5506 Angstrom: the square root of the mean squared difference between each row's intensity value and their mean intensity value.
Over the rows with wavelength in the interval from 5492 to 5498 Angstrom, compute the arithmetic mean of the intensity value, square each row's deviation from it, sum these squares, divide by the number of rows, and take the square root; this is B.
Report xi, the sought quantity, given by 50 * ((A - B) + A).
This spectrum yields -18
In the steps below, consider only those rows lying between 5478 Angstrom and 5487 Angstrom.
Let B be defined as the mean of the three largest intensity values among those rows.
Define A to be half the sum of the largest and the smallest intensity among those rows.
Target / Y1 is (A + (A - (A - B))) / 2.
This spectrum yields 48.3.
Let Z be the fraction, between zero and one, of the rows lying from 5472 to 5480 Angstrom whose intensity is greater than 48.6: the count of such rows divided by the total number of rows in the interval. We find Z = 0.3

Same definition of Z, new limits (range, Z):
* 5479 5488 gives 0.3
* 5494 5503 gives 0.4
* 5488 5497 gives 0.4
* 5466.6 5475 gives 0.6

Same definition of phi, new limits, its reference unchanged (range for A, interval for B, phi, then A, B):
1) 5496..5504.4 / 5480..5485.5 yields -0.3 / -0.30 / 0.02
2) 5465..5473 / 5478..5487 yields 1.1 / 0.32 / -0.73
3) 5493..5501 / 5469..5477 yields 1.0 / 0.11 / -0.85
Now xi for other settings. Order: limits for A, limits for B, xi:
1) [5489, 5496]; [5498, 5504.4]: 78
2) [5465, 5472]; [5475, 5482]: 76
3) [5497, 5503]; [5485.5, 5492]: 26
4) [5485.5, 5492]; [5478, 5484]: 45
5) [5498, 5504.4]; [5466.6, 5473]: 11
